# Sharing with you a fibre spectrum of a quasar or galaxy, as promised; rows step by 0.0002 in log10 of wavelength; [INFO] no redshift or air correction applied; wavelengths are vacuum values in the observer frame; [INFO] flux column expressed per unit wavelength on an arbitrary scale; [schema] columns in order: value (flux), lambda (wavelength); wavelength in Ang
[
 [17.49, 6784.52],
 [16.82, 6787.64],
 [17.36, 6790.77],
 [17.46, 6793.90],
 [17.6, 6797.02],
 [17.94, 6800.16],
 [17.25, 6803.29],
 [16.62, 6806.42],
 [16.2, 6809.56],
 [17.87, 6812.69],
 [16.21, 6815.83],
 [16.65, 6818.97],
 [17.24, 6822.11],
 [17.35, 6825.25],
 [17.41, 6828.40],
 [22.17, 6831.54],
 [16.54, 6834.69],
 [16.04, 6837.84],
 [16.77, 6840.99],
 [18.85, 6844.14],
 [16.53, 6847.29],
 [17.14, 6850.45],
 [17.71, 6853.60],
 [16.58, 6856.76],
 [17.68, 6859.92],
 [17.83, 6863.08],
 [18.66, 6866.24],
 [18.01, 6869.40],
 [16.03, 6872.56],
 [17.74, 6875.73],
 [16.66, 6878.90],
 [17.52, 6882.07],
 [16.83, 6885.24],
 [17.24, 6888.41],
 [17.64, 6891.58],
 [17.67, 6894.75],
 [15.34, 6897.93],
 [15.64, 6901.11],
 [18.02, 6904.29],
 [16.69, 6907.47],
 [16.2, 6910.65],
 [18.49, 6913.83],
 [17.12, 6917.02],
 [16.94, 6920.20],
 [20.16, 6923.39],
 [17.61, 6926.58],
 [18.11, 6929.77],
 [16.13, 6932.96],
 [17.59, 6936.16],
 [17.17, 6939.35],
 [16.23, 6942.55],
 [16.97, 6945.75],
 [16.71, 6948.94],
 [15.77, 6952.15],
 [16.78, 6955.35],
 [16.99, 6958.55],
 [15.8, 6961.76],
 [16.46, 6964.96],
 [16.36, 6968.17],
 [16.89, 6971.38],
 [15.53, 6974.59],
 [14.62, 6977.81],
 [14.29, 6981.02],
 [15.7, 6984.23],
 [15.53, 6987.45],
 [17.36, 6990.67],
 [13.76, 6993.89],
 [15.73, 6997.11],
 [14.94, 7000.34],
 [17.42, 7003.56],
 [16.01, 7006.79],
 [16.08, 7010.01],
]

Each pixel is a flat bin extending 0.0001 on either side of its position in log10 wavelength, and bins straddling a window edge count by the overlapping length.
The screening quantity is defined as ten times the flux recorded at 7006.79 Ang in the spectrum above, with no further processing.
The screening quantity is 160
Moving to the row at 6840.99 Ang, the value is 168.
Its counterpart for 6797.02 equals 176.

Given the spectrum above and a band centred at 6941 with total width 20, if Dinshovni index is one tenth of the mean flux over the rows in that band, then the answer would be 1.680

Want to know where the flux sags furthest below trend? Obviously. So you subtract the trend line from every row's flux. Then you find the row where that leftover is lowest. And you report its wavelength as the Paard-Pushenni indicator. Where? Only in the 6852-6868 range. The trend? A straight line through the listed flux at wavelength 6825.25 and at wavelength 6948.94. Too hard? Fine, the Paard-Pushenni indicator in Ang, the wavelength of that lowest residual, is 6856.76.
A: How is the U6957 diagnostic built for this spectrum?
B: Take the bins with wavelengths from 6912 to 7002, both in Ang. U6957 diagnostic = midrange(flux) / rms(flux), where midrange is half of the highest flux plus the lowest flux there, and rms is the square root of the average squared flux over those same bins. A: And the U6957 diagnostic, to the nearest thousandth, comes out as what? 1.025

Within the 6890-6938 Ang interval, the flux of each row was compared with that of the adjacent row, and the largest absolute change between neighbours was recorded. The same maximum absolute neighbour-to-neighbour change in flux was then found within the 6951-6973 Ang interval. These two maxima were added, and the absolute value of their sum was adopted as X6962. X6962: 4.4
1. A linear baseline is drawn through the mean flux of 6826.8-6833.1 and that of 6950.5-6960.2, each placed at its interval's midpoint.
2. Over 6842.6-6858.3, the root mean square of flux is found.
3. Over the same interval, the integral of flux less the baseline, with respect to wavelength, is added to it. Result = -12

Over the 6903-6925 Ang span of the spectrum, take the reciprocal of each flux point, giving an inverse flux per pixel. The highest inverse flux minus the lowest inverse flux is 0.012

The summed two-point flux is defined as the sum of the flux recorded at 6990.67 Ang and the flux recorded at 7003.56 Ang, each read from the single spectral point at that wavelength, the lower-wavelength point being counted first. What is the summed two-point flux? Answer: 34.8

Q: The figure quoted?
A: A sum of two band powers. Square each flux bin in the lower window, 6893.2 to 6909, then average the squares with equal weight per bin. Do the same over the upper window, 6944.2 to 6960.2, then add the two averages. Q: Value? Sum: 556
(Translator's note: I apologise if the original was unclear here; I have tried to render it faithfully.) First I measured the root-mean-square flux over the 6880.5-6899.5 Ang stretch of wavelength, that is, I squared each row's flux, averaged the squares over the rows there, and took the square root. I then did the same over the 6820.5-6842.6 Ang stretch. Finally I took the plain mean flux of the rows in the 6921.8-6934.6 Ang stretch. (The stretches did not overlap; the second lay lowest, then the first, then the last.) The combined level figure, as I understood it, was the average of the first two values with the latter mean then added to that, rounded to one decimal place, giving 35.4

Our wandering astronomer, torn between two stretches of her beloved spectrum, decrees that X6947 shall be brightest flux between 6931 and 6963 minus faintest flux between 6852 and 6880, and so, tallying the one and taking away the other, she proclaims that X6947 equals 1.6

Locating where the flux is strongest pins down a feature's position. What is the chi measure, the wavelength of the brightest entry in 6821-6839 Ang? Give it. 6831.54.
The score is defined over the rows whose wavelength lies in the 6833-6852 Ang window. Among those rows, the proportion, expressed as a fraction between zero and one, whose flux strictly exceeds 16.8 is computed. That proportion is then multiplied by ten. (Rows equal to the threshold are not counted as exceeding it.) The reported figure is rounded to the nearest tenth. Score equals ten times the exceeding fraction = 3.3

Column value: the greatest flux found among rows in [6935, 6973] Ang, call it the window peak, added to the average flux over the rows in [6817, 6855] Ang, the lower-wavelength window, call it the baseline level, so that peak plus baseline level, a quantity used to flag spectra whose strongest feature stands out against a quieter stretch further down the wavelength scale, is 35.1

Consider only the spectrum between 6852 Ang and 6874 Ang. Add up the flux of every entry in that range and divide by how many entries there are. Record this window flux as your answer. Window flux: 17.5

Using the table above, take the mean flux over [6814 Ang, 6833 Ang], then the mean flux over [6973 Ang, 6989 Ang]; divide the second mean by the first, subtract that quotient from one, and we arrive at 0.15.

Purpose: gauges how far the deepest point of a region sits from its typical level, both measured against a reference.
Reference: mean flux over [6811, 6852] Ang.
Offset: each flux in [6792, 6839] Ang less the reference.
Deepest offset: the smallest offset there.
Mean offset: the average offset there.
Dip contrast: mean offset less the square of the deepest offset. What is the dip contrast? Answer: -2.0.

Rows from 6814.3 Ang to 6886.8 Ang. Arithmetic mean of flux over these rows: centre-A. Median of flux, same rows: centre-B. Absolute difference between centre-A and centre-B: 0.16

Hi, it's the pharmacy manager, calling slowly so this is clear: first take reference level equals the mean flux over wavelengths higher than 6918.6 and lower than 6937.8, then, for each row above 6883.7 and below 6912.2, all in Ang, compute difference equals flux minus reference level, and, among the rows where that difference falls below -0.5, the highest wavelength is 6910.65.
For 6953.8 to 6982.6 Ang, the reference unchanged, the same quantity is 6981.02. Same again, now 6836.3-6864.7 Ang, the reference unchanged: 6856.76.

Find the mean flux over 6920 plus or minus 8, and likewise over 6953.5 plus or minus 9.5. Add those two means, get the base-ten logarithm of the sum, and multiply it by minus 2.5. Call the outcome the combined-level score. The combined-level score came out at -3.85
